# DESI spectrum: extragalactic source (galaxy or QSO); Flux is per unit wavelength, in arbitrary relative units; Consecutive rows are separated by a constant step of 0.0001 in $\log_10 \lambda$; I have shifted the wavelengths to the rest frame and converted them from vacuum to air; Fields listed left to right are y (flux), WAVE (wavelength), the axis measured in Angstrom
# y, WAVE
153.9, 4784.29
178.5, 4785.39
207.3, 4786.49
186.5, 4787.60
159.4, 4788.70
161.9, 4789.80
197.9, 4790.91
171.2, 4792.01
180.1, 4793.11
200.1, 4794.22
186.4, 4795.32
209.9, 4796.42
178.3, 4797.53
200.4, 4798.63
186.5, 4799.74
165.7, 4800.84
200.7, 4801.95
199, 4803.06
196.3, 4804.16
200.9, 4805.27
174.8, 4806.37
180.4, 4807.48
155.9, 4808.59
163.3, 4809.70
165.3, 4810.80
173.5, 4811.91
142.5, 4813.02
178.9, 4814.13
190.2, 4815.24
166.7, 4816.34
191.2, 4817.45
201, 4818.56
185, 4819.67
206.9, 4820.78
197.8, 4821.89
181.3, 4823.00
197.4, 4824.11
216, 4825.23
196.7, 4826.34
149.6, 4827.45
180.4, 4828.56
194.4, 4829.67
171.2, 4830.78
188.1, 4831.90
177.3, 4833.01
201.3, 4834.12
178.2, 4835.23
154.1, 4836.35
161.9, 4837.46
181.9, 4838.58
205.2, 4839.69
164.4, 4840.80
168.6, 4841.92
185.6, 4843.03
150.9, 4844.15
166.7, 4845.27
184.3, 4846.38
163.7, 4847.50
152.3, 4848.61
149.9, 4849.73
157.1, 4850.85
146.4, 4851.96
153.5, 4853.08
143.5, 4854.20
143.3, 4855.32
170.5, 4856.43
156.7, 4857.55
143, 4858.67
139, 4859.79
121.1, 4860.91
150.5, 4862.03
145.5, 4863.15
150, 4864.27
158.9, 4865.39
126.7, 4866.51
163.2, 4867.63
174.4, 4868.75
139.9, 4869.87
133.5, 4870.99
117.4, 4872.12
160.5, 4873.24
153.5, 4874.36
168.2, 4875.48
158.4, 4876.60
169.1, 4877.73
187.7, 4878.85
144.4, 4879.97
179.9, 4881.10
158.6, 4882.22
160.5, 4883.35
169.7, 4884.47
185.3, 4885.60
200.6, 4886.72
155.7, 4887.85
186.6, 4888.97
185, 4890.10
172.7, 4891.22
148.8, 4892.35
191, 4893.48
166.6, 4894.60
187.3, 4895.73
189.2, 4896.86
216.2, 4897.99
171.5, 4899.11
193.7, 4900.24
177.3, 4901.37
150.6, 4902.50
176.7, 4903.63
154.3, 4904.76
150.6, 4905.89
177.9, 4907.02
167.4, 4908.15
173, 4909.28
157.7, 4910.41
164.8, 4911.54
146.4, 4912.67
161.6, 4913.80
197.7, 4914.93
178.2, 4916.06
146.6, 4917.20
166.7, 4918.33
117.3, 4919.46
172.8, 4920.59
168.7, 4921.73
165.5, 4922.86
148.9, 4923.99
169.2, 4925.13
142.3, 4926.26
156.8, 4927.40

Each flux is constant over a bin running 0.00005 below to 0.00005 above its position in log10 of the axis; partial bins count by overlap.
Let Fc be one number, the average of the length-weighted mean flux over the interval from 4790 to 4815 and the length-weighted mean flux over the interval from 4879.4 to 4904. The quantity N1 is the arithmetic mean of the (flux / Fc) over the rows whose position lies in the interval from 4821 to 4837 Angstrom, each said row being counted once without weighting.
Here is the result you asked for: 1.03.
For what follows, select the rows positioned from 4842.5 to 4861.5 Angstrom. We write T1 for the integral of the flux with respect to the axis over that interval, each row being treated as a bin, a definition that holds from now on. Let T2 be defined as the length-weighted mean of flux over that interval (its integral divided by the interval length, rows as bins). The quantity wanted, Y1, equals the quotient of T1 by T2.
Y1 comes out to 19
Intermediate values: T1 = 2935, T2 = 154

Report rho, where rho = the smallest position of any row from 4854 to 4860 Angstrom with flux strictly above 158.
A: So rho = 4856.43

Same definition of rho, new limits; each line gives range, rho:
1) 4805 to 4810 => 4805.27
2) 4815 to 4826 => 4815.24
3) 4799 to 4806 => 4799.74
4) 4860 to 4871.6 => 4865.39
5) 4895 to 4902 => 4895.73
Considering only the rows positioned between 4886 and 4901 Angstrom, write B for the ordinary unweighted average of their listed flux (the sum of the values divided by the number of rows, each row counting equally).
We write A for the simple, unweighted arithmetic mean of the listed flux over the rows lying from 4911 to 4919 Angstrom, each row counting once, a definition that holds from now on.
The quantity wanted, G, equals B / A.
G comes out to 1.10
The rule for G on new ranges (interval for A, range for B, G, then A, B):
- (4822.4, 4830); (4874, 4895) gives 0.91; 188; 171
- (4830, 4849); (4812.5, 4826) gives 1.08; 174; 188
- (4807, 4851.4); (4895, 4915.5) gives 0.98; 177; 173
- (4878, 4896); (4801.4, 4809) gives 1.08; 174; 187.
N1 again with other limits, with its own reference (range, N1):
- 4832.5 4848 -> 0.98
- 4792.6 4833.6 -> 1.03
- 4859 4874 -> 0.81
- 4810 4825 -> 1.02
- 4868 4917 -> 0.94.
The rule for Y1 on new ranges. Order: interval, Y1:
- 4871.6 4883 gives 11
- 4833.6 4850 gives 16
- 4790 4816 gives 26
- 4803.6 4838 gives 34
